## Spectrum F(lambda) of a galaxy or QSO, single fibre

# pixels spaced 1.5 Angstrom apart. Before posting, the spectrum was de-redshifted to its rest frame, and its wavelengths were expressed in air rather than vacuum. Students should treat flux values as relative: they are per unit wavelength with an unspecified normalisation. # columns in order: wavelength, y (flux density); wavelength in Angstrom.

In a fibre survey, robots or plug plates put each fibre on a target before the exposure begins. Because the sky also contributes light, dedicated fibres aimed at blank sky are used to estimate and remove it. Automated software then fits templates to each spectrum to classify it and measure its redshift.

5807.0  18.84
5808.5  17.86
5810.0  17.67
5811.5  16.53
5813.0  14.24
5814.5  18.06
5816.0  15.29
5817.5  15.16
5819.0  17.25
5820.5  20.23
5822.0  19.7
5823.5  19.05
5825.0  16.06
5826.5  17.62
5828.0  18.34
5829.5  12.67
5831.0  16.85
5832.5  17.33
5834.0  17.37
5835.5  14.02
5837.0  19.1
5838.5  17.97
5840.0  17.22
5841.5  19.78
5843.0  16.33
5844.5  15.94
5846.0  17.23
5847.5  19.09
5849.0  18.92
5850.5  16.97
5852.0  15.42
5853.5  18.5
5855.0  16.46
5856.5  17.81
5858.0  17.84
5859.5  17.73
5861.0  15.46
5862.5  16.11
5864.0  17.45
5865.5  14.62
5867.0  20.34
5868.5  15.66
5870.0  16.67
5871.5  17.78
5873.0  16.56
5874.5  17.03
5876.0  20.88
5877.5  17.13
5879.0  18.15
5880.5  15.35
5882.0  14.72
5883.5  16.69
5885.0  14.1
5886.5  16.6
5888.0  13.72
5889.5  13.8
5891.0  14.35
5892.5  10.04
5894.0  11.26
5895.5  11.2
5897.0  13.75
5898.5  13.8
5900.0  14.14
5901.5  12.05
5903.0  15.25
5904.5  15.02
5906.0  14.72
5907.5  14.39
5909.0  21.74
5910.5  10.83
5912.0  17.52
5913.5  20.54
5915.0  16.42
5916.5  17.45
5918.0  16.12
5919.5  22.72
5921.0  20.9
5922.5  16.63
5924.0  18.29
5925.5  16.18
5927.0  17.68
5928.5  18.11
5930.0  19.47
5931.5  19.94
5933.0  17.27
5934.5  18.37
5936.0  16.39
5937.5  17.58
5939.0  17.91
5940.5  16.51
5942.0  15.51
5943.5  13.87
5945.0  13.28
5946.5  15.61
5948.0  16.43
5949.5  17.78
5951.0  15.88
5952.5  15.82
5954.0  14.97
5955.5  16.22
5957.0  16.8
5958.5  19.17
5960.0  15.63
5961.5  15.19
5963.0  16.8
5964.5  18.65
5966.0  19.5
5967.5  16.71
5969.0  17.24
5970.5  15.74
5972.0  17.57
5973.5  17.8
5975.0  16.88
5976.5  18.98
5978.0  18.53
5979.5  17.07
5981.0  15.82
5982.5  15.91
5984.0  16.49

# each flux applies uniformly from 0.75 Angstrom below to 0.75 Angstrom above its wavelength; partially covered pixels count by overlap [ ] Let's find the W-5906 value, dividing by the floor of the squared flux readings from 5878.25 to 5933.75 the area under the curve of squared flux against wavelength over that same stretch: 145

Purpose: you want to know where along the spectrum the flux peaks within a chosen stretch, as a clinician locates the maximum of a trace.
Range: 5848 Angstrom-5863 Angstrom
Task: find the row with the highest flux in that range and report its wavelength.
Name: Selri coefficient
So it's 5849.0 Angstrom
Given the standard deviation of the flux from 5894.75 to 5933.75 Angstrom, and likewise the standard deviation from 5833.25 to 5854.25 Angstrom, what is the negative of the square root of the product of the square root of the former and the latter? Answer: -1.7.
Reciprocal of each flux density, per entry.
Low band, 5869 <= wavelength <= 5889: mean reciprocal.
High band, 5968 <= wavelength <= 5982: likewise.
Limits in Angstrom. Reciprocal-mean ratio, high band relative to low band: 0.95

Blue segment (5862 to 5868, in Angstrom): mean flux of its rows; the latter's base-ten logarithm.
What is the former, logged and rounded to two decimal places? 1.23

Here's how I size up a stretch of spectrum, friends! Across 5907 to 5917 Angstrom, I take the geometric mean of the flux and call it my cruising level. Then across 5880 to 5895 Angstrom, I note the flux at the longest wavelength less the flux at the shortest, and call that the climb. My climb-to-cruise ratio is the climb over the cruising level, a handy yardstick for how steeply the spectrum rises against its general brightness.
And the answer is -0.25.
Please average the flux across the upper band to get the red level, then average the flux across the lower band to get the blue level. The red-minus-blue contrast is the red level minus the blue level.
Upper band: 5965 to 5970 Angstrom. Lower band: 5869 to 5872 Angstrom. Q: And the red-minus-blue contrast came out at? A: 1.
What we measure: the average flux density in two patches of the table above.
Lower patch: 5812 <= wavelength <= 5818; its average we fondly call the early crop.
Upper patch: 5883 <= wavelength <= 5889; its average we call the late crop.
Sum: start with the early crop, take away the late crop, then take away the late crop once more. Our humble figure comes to -15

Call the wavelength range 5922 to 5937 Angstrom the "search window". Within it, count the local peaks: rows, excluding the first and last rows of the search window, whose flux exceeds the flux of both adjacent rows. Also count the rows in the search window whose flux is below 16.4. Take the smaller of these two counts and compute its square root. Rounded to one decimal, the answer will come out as 1.4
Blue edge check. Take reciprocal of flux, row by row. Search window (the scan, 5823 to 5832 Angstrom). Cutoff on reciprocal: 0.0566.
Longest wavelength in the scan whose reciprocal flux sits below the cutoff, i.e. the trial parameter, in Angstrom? 5828.0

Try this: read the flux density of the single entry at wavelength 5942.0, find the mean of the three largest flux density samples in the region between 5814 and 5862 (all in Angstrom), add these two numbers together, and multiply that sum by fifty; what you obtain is 1771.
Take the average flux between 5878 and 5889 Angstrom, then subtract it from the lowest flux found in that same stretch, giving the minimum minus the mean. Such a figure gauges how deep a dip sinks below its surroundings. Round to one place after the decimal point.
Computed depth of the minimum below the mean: -1.9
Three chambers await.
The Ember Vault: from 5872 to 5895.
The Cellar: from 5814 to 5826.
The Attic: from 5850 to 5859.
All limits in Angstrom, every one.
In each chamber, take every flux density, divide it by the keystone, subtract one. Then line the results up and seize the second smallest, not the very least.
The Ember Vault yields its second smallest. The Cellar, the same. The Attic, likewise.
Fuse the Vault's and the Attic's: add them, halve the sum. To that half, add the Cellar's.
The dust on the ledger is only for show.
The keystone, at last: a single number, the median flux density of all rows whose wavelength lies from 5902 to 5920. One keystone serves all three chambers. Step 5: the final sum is -0.21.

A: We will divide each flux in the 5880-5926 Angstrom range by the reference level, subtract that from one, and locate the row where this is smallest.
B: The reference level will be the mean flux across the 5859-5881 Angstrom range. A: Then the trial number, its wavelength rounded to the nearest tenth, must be 5919.5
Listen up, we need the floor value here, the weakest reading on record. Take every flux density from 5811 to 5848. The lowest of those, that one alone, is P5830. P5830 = 12.67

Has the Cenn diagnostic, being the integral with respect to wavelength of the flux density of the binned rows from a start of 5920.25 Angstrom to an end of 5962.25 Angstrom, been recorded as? 710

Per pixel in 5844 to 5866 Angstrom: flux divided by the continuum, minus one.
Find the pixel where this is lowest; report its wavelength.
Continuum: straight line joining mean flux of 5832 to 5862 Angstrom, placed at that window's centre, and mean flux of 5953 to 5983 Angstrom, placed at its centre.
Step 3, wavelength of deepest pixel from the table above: 5865.5 Angstrom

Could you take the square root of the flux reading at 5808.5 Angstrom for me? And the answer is 4.23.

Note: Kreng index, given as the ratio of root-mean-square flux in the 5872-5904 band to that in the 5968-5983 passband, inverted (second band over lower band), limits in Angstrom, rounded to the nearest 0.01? 1.15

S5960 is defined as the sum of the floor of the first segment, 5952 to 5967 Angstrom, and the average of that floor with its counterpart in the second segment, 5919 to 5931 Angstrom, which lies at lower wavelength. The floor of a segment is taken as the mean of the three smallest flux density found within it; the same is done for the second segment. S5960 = 31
